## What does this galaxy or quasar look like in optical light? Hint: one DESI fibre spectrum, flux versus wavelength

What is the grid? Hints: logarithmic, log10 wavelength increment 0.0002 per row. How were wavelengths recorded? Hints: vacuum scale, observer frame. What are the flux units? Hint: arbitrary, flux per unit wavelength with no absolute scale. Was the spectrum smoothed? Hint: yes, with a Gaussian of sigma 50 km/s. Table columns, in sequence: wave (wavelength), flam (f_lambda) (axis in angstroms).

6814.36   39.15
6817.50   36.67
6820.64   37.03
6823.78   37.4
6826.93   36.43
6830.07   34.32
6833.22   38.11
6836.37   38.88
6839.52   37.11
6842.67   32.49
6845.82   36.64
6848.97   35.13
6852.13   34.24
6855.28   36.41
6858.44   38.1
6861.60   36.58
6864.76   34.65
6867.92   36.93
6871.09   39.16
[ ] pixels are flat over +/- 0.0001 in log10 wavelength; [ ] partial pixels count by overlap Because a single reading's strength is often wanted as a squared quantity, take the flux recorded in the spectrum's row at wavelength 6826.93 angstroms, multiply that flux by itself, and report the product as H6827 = 1327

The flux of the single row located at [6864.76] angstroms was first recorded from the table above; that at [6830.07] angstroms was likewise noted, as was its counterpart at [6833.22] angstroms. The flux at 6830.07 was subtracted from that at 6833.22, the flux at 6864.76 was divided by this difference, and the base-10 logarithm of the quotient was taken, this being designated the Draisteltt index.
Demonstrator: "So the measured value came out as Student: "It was 1.0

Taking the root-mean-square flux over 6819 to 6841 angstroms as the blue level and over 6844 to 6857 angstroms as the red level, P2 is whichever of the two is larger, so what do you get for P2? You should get 37.1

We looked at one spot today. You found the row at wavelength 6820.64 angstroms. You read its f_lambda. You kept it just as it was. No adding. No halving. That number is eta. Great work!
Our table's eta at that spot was 37.03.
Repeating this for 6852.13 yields 34.24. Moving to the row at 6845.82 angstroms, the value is 36.64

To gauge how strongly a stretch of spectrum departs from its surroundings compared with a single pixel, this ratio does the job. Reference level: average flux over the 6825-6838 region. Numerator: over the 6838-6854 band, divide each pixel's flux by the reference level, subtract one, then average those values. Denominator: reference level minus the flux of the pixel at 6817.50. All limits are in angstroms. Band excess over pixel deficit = -0.19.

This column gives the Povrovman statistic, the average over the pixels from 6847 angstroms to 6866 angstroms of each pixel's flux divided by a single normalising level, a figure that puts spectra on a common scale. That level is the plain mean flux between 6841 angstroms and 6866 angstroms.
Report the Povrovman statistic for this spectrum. 1.01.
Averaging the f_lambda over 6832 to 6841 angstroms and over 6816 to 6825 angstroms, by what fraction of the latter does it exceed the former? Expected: -0.027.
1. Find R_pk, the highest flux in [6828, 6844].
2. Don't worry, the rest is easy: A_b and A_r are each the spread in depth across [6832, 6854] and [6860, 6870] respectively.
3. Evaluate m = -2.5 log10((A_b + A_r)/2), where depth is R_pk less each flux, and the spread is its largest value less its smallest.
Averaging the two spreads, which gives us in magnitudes -1.59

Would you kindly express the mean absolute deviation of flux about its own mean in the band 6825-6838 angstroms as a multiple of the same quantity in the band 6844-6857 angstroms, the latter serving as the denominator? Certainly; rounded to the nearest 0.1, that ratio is 1.7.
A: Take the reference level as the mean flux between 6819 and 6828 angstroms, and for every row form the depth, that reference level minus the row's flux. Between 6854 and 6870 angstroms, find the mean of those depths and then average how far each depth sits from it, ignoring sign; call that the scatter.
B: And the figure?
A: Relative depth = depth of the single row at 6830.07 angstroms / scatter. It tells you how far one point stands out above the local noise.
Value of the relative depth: 3.3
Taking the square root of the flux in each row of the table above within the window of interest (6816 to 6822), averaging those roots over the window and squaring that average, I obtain 36.8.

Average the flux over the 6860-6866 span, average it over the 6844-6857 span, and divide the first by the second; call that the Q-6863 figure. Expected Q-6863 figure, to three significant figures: 1.00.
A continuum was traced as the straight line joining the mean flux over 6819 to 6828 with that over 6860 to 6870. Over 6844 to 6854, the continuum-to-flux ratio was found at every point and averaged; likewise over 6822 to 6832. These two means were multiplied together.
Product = 1.06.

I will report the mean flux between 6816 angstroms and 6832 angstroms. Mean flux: 36.4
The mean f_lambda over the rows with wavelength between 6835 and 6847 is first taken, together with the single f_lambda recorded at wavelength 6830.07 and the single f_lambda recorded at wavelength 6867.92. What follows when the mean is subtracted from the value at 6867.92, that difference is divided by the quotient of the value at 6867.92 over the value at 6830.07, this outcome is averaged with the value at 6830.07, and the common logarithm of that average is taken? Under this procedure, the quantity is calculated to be 1.24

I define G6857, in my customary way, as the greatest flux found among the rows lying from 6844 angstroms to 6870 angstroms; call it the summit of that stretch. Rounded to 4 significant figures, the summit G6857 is 38.10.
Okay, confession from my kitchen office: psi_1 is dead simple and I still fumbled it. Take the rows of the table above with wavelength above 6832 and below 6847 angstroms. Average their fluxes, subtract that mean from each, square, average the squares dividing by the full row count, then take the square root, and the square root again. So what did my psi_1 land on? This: 1.5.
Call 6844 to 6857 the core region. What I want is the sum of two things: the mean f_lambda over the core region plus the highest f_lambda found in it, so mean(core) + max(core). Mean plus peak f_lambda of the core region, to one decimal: 72.2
